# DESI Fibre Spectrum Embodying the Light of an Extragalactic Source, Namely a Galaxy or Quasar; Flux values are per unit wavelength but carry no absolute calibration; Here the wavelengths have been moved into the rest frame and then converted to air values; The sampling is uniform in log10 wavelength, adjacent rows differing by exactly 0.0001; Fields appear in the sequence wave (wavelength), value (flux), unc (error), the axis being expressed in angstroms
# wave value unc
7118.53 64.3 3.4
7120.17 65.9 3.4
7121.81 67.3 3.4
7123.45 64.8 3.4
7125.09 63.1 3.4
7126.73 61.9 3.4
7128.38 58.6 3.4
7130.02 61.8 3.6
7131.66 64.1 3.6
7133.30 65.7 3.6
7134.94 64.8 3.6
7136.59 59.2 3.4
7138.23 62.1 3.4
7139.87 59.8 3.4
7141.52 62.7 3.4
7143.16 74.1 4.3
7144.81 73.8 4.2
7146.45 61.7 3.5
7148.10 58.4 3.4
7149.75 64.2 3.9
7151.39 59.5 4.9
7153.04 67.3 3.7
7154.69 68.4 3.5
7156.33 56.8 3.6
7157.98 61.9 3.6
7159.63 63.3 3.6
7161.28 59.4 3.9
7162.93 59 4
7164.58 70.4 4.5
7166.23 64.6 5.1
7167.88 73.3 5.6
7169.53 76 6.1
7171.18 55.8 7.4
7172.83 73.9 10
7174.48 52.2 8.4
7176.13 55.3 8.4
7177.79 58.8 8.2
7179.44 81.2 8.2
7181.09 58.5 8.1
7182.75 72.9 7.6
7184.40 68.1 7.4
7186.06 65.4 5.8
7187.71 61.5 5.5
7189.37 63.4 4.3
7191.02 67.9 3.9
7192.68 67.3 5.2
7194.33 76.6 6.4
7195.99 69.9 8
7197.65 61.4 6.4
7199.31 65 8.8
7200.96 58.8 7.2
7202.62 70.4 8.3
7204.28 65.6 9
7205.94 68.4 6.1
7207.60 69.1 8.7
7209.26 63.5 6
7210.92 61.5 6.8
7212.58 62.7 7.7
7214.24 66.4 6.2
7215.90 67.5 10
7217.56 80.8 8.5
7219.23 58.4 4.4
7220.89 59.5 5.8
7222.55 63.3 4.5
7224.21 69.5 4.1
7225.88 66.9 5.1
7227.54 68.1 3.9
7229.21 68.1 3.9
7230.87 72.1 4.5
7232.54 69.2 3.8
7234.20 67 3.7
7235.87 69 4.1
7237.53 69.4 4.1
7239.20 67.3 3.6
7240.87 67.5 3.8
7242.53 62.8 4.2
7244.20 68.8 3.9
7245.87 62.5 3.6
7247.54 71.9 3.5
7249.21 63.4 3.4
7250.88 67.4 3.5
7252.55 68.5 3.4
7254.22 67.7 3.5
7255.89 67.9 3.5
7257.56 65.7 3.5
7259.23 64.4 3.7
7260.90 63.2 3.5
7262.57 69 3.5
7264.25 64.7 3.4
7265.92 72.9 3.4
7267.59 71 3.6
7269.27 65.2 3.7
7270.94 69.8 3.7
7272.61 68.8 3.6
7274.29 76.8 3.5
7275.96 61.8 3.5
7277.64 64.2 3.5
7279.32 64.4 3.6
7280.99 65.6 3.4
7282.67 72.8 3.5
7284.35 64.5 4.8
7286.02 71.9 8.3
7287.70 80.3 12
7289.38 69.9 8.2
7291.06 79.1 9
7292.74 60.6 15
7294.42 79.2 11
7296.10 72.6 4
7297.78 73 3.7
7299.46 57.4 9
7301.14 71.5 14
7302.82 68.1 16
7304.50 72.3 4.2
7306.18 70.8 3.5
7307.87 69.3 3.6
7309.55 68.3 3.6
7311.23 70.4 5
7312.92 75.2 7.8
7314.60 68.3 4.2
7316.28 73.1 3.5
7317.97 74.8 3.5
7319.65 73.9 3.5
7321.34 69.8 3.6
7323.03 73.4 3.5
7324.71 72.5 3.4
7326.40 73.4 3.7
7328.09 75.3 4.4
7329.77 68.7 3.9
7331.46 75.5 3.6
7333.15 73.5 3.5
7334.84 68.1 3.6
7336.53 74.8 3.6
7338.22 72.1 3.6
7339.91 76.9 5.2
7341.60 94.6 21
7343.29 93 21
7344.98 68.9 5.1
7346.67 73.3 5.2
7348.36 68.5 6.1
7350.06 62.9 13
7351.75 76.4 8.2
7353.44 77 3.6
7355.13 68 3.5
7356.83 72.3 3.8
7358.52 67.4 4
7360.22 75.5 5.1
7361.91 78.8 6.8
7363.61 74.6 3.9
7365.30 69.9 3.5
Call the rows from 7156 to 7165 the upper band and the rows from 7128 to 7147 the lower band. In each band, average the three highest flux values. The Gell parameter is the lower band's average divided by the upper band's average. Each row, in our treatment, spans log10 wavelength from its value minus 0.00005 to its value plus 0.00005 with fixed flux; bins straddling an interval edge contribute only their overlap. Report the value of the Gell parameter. 1.09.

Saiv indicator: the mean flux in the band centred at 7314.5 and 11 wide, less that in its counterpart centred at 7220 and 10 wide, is 5.5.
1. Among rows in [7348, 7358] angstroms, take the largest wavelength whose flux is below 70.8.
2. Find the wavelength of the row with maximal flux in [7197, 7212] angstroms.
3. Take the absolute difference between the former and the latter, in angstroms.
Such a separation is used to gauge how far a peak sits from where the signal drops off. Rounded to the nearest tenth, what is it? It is 152.5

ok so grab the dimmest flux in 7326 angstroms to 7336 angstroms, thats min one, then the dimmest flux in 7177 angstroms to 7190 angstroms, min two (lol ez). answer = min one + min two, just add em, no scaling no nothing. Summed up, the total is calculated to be 127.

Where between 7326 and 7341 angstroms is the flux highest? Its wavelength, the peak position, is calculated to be 7339.91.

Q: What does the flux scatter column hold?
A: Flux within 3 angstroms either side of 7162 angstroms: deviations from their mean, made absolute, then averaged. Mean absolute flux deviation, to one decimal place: 3.8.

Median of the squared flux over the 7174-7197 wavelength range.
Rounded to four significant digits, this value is 4403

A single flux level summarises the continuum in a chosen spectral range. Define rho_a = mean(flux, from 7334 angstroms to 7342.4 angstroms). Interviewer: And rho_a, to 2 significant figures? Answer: 77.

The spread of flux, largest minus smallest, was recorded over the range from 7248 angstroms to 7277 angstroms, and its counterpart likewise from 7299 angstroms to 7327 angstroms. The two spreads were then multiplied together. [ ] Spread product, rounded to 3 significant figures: 267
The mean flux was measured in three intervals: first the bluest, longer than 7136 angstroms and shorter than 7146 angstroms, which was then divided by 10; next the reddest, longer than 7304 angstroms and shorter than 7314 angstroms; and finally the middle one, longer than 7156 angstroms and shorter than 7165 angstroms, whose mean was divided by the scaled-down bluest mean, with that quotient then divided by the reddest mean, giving 0.133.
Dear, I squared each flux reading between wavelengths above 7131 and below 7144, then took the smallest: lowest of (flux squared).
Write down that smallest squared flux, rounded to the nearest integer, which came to 3505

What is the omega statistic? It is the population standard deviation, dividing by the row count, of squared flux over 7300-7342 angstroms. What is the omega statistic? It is 824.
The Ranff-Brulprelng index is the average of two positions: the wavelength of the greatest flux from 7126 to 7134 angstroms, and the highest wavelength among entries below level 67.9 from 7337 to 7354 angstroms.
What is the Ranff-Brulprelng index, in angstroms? 7241.7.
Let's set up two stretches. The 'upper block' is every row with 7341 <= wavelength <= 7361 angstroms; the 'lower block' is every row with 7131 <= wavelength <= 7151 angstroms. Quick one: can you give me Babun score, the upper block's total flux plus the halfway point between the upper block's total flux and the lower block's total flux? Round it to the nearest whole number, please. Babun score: 1732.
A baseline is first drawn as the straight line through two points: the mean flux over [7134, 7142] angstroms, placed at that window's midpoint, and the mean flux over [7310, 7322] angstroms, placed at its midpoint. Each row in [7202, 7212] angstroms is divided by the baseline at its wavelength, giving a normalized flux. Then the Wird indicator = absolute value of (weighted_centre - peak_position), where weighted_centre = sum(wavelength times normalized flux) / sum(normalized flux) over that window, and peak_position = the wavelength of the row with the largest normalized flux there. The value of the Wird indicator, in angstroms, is 4.0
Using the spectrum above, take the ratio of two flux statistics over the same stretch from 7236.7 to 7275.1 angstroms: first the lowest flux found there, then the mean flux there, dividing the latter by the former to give 1.08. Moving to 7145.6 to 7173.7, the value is 1.15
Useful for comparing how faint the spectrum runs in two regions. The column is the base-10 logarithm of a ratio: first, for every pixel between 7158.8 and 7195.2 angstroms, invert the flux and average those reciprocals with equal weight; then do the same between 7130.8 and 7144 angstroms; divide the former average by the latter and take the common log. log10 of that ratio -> -0.007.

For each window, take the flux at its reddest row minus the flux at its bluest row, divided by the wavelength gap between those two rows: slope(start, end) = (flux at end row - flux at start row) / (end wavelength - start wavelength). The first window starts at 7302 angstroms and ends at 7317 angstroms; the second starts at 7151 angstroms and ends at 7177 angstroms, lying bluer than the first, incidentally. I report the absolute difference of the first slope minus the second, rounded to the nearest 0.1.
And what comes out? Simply 0.5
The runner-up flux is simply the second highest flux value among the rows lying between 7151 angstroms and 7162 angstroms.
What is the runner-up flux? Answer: 67.3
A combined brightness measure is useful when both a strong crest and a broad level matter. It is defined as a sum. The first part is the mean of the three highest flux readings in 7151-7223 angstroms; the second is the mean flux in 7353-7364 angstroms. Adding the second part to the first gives 153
